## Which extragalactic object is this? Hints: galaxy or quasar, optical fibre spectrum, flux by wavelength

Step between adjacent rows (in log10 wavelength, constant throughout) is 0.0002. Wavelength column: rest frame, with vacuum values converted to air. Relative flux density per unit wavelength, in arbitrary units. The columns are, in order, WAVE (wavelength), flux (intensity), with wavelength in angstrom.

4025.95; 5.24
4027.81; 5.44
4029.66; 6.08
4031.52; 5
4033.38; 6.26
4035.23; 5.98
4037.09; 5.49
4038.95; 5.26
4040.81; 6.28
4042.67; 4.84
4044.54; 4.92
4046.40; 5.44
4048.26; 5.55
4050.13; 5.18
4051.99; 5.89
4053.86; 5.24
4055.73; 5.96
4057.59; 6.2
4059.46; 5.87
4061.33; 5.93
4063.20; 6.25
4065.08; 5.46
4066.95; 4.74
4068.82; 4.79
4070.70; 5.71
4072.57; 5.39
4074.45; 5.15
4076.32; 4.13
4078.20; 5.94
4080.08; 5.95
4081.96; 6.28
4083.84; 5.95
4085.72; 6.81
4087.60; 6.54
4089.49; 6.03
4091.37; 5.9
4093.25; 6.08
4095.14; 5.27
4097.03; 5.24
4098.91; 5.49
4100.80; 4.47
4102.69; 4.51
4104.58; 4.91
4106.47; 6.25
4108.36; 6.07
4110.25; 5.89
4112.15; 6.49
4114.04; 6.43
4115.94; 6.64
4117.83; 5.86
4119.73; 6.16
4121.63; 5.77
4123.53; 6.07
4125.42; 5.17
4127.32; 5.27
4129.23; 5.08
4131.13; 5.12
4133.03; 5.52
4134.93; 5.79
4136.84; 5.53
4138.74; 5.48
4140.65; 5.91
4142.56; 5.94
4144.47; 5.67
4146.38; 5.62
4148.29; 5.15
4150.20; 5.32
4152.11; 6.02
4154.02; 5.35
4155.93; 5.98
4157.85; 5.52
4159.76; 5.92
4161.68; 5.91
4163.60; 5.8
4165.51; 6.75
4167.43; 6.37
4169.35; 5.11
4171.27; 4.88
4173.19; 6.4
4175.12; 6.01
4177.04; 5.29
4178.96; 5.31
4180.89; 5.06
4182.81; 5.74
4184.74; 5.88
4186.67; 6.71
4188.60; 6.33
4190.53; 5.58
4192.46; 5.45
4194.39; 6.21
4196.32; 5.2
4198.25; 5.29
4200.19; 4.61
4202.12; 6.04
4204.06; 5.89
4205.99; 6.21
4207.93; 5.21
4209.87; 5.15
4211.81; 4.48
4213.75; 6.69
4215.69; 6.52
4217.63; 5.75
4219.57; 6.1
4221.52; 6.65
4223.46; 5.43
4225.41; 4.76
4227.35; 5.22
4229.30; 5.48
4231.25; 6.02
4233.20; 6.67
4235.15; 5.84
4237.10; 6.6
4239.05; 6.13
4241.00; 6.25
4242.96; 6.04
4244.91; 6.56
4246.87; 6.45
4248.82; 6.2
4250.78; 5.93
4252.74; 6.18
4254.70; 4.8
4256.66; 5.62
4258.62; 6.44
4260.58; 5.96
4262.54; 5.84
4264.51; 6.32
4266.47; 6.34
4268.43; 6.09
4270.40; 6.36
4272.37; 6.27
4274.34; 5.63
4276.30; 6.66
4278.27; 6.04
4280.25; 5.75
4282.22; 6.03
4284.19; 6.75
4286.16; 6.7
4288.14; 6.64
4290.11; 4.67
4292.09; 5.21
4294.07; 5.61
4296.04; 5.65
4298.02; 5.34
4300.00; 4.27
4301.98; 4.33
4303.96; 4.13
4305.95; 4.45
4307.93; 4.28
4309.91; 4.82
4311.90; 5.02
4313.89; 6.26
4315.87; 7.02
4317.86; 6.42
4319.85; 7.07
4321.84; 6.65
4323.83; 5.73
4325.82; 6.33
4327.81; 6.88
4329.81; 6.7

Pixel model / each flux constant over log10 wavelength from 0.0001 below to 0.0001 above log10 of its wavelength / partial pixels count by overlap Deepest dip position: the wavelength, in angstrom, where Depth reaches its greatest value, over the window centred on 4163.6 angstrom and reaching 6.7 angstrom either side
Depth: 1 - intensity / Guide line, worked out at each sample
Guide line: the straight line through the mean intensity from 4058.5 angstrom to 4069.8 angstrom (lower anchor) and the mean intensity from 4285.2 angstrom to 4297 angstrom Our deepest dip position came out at 4169.35 angstrom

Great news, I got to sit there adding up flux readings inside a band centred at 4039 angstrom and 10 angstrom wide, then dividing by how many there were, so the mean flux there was 5.57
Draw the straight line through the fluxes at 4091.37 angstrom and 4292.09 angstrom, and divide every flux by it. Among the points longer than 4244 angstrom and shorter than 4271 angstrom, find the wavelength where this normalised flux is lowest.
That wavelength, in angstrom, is 4254.70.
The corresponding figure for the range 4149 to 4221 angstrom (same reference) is 4211.81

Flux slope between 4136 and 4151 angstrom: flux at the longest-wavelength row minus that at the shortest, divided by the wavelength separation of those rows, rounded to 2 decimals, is -0.02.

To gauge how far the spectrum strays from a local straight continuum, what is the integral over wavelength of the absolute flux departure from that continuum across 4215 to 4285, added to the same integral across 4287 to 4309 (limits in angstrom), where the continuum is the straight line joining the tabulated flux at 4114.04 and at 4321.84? 75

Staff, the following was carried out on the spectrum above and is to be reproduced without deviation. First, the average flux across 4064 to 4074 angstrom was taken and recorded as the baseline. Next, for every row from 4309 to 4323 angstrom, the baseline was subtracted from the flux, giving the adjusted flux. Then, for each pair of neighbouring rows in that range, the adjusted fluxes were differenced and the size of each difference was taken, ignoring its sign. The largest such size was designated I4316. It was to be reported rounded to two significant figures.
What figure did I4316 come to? 1.2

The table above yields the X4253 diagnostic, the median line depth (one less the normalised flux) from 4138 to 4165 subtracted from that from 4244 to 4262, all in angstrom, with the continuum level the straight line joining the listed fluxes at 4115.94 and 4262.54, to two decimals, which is -0.16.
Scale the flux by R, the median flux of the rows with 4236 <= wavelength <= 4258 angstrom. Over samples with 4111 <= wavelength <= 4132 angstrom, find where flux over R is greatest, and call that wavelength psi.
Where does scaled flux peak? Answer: 4115.94 angstrom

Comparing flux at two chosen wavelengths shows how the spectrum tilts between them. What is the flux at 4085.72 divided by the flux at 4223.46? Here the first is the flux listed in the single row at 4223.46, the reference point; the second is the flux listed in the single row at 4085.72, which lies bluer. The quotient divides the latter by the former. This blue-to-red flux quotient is 1.25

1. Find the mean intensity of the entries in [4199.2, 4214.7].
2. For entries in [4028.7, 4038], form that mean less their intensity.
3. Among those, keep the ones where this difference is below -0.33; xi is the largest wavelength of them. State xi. 4035.23 angstrom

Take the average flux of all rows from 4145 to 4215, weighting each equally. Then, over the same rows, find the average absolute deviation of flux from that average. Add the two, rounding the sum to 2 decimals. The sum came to 6.16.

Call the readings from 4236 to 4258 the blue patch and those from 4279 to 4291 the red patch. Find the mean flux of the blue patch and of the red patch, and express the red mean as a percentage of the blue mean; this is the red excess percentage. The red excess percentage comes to 100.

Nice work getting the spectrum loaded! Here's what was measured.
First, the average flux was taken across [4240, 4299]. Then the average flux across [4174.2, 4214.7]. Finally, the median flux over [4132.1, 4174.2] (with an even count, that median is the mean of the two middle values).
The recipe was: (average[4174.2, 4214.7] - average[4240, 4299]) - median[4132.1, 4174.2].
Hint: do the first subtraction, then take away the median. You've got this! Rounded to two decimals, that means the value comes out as -6.11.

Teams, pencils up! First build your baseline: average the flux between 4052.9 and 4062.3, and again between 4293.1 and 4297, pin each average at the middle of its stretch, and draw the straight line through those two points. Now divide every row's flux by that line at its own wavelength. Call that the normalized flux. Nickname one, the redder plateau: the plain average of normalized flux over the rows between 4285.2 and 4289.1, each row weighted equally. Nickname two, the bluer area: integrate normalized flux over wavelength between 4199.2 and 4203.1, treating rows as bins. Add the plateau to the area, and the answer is 4.8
